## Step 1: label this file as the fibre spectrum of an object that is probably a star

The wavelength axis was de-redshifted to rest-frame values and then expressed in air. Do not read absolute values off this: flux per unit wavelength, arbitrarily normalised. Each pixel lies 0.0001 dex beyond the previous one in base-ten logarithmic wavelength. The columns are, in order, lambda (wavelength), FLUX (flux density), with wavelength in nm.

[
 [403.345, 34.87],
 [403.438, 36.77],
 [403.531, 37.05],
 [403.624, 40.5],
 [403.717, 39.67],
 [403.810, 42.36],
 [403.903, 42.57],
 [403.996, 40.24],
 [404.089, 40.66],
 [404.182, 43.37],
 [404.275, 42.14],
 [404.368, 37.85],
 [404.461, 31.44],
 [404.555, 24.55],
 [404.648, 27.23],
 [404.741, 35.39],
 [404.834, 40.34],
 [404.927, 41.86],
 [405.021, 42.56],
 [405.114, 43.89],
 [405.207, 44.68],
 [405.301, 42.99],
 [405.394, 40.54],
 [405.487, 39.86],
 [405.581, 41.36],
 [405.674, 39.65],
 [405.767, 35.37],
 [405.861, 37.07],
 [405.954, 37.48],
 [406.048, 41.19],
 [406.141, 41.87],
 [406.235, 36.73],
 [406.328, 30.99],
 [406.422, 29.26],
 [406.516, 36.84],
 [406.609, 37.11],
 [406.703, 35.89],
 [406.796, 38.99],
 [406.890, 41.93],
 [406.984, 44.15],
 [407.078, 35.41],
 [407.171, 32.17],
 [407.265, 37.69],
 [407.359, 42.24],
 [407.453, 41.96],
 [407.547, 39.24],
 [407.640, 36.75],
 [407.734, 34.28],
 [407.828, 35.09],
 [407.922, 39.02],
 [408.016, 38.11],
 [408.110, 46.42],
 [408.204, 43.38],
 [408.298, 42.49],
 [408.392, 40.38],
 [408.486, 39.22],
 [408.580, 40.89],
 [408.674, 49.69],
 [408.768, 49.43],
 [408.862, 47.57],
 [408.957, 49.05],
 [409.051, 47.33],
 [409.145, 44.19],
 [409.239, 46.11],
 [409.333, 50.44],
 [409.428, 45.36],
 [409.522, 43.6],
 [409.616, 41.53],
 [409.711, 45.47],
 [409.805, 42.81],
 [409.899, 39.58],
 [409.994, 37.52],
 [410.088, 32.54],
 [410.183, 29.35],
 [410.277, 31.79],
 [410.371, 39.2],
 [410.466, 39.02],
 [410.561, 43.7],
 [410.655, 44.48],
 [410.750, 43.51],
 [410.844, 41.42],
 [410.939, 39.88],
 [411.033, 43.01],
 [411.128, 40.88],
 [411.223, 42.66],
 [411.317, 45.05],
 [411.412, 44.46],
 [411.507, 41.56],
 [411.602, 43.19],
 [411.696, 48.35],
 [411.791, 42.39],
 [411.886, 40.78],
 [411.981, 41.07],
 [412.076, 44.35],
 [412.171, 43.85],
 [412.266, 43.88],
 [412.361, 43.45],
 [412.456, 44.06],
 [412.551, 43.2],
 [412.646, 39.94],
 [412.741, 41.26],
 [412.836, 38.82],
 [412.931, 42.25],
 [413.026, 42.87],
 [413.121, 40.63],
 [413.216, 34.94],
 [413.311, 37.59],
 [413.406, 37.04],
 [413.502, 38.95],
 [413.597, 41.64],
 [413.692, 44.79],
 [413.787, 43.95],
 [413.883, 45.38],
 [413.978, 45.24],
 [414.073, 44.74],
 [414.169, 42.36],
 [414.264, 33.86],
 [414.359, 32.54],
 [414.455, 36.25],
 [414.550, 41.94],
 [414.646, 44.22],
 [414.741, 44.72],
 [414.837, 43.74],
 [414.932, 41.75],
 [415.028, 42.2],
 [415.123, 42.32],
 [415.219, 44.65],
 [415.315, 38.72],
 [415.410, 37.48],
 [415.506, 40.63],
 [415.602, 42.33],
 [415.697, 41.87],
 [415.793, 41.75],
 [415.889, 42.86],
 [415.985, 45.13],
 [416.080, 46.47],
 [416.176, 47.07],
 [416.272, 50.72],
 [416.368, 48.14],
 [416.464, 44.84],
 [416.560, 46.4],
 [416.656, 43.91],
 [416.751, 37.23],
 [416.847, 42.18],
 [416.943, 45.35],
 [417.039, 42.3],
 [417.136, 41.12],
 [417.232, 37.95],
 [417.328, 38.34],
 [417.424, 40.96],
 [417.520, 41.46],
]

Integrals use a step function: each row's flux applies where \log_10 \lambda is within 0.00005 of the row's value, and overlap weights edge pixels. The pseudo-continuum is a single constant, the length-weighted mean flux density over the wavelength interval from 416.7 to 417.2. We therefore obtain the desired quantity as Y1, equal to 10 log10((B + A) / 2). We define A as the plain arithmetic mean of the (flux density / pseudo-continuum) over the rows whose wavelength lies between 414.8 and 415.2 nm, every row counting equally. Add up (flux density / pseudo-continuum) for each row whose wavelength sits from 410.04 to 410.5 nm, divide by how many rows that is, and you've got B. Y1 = -0.3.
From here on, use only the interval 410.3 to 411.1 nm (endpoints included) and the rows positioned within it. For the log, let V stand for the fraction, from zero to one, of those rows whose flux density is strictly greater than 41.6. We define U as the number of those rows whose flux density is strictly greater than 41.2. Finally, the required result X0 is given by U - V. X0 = 4.5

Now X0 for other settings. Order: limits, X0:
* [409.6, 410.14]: 2.7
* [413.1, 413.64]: 0.8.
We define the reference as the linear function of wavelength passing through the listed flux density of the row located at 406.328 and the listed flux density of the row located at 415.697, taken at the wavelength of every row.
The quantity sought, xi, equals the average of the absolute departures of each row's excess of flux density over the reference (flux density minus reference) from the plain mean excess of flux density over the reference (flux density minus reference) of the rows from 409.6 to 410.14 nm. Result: 3.5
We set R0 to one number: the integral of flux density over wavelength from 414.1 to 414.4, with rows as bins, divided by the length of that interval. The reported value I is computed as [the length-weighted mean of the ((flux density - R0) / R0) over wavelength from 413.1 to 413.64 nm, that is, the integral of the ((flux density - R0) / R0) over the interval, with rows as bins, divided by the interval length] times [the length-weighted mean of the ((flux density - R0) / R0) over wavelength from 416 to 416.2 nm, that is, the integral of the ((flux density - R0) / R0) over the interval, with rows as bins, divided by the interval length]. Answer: 0.010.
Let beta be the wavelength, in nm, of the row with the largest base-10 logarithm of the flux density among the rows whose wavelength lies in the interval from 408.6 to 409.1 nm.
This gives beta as 408.674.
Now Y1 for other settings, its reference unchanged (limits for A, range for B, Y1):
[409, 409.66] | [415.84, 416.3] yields 0.4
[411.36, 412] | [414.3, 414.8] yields 0.0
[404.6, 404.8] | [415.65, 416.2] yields -0.4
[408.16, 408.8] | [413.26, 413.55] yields -0.1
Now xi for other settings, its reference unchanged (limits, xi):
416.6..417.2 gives 1.9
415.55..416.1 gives 1.5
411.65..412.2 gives 2.0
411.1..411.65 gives 1.2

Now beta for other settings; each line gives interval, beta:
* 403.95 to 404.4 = 404.182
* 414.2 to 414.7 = 414.646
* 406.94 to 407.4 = 406.984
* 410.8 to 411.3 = 411.033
